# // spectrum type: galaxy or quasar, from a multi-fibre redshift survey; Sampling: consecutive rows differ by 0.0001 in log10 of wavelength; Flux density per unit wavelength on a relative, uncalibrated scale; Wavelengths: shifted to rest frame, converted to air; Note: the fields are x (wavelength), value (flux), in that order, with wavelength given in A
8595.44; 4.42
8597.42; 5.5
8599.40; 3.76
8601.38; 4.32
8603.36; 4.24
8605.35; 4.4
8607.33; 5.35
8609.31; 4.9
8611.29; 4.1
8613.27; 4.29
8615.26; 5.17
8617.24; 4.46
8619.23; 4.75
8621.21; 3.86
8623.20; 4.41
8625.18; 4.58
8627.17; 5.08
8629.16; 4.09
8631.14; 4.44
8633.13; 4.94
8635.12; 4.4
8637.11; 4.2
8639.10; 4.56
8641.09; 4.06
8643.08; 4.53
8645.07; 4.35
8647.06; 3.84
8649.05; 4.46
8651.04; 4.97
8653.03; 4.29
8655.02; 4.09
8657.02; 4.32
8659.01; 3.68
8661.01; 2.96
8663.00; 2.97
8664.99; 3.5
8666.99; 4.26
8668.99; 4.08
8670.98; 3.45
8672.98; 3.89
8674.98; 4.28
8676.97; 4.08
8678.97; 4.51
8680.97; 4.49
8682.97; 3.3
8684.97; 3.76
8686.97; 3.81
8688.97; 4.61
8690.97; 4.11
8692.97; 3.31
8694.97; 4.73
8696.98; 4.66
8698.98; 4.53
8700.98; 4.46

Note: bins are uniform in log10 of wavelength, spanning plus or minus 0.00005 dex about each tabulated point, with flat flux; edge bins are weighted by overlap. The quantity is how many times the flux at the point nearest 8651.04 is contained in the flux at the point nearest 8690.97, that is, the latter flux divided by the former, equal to 0.83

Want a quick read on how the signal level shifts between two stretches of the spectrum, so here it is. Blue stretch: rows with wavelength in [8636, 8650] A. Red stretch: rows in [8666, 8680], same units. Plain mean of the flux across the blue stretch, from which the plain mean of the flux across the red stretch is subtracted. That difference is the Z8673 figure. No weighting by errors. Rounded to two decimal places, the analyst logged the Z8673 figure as 0.21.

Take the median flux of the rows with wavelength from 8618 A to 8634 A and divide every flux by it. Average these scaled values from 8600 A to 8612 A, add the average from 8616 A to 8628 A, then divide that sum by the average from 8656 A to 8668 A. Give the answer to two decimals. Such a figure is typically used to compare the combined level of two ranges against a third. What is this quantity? 2.51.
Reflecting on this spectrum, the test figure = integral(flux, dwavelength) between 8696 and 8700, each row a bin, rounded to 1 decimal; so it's 18.4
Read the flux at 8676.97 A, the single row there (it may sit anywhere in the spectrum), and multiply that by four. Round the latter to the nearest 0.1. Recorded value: 16.3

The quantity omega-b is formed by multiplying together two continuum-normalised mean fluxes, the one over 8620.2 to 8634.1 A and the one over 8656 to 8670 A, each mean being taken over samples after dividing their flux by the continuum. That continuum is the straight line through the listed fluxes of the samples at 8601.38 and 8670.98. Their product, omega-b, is 1.17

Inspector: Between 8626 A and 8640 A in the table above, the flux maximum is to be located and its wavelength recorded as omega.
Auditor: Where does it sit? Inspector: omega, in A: 8627.17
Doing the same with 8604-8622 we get 8607.33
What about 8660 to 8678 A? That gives 8674.98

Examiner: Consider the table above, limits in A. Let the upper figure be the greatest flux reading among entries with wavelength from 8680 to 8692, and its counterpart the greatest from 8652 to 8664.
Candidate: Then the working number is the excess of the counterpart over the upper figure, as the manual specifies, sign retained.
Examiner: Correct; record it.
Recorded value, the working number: -0.3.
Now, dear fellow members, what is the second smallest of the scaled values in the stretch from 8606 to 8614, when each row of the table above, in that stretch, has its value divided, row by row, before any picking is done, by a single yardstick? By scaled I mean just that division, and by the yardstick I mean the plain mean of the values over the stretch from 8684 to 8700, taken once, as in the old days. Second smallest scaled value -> 1.02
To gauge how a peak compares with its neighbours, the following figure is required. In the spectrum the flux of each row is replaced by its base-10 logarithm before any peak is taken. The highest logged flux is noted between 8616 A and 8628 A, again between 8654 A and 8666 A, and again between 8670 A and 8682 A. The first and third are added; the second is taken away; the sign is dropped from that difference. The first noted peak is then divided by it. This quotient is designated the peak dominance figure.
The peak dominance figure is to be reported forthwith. 0.97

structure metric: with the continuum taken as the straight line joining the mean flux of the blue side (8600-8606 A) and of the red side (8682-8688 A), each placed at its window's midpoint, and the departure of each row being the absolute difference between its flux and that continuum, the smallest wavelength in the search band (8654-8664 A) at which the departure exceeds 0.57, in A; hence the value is 8661.01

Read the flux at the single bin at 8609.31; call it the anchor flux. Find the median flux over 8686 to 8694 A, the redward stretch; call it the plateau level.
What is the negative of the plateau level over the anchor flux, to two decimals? -0.81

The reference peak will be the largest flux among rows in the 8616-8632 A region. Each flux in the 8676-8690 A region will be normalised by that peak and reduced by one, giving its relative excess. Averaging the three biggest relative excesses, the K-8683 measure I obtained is -0.11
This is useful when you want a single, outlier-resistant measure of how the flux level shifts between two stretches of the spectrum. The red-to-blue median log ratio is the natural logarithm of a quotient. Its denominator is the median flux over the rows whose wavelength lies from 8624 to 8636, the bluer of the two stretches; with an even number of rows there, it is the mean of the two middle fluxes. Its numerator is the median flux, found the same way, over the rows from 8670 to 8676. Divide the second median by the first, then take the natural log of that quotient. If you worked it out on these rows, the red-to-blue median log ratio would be -0.15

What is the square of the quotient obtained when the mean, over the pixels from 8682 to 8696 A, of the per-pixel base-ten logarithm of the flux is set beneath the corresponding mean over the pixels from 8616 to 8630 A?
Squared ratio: 1.20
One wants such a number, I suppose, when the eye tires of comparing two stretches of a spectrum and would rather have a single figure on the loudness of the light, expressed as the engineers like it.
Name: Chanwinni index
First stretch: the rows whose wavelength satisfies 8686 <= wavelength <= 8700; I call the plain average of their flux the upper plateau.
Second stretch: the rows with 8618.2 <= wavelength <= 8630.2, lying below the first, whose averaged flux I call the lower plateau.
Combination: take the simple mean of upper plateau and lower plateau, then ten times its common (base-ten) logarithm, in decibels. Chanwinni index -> 6.39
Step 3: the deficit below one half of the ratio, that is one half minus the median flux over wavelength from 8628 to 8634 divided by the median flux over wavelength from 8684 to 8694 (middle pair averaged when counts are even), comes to -0.67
